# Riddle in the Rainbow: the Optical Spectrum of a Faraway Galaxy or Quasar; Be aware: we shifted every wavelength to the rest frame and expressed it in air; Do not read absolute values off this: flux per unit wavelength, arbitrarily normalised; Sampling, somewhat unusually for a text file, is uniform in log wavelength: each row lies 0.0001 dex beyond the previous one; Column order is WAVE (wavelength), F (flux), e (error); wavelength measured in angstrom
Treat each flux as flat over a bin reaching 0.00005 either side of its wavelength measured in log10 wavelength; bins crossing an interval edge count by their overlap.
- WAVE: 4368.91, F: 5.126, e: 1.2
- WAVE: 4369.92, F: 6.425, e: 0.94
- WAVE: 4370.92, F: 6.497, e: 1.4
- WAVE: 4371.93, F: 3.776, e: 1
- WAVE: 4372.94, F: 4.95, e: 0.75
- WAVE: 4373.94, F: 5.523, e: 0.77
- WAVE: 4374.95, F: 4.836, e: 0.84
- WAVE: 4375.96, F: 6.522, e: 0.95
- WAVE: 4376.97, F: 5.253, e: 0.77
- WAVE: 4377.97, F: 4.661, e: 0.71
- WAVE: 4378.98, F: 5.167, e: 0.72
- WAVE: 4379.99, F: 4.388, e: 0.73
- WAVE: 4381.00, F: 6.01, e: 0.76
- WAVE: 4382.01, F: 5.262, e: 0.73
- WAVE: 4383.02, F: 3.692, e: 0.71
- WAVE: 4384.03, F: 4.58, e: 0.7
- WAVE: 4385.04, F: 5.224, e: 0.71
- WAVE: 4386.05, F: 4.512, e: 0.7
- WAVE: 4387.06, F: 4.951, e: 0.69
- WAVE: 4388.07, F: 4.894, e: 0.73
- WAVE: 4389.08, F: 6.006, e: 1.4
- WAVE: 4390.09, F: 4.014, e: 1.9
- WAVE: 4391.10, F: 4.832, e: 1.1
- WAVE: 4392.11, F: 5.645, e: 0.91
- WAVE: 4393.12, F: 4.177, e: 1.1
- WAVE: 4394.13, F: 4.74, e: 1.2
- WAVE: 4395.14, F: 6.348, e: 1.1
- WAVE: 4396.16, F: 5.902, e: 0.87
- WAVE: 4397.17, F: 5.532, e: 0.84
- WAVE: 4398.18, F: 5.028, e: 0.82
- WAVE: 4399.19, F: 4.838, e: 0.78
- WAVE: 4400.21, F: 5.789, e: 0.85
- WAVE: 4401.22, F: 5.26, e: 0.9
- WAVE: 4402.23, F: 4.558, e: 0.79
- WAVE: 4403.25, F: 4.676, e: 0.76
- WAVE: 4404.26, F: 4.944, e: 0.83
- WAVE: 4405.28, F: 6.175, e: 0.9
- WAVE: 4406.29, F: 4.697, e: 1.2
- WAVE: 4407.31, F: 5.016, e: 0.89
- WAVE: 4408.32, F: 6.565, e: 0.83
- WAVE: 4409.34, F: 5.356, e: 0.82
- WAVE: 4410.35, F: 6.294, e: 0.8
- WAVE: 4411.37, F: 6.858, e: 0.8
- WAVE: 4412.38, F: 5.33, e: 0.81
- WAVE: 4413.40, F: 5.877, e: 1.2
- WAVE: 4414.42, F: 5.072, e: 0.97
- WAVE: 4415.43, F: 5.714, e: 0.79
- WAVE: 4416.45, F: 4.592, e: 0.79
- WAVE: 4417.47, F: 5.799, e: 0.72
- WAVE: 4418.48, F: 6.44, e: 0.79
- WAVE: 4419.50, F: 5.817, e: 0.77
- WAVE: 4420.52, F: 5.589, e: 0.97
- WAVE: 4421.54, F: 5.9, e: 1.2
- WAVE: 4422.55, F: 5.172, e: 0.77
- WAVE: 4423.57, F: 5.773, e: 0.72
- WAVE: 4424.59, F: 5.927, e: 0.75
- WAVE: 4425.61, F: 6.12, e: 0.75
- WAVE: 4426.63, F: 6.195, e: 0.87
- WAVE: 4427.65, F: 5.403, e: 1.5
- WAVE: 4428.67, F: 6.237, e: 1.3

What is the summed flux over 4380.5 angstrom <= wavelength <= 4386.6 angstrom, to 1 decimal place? 29.3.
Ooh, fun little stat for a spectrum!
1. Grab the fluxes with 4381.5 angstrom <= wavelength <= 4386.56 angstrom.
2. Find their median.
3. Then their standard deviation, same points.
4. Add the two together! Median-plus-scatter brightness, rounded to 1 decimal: 5.2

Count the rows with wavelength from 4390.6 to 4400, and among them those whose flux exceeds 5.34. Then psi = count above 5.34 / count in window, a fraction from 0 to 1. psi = 0.44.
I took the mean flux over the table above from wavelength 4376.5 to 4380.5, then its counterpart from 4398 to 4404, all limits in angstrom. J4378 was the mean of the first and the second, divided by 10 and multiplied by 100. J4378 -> 49.5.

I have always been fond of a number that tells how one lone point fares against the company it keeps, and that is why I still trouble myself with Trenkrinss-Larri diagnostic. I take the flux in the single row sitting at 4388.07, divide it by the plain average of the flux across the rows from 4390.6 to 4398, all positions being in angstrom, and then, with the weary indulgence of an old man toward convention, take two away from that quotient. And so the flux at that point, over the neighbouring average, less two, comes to -1.08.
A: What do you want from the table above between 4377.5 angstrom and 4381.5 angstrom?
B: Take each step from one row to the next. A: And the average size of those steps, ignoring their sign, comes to 1.0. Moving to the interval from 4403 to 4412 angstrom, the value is 0.9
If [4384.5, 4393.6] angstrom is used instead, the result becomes 0.9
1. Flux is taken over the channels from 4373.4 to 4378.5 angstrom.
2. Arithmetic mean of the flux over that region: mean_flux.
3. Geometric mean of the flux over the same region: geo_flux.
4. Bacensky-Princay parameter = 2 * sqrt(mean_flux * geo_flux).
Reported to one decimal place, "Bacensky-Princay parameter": 10.7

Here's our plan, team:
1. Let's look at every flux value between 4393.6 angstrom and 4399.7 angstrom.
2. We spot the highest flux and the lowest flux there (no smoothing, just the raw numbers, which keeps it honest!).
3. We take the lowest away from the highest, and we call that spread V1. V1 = 1.61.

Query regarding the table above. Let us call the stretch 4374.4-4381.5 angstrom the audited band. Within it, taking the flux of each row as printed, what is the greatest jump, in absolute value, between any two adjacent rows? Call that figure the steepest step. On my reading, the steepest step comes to 1.7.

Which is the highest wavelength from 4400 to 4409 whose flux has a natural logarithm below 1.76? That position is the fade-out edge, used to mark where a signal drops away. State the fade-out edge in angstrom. 4407.31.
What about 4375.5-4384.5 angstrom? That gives 4384.03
